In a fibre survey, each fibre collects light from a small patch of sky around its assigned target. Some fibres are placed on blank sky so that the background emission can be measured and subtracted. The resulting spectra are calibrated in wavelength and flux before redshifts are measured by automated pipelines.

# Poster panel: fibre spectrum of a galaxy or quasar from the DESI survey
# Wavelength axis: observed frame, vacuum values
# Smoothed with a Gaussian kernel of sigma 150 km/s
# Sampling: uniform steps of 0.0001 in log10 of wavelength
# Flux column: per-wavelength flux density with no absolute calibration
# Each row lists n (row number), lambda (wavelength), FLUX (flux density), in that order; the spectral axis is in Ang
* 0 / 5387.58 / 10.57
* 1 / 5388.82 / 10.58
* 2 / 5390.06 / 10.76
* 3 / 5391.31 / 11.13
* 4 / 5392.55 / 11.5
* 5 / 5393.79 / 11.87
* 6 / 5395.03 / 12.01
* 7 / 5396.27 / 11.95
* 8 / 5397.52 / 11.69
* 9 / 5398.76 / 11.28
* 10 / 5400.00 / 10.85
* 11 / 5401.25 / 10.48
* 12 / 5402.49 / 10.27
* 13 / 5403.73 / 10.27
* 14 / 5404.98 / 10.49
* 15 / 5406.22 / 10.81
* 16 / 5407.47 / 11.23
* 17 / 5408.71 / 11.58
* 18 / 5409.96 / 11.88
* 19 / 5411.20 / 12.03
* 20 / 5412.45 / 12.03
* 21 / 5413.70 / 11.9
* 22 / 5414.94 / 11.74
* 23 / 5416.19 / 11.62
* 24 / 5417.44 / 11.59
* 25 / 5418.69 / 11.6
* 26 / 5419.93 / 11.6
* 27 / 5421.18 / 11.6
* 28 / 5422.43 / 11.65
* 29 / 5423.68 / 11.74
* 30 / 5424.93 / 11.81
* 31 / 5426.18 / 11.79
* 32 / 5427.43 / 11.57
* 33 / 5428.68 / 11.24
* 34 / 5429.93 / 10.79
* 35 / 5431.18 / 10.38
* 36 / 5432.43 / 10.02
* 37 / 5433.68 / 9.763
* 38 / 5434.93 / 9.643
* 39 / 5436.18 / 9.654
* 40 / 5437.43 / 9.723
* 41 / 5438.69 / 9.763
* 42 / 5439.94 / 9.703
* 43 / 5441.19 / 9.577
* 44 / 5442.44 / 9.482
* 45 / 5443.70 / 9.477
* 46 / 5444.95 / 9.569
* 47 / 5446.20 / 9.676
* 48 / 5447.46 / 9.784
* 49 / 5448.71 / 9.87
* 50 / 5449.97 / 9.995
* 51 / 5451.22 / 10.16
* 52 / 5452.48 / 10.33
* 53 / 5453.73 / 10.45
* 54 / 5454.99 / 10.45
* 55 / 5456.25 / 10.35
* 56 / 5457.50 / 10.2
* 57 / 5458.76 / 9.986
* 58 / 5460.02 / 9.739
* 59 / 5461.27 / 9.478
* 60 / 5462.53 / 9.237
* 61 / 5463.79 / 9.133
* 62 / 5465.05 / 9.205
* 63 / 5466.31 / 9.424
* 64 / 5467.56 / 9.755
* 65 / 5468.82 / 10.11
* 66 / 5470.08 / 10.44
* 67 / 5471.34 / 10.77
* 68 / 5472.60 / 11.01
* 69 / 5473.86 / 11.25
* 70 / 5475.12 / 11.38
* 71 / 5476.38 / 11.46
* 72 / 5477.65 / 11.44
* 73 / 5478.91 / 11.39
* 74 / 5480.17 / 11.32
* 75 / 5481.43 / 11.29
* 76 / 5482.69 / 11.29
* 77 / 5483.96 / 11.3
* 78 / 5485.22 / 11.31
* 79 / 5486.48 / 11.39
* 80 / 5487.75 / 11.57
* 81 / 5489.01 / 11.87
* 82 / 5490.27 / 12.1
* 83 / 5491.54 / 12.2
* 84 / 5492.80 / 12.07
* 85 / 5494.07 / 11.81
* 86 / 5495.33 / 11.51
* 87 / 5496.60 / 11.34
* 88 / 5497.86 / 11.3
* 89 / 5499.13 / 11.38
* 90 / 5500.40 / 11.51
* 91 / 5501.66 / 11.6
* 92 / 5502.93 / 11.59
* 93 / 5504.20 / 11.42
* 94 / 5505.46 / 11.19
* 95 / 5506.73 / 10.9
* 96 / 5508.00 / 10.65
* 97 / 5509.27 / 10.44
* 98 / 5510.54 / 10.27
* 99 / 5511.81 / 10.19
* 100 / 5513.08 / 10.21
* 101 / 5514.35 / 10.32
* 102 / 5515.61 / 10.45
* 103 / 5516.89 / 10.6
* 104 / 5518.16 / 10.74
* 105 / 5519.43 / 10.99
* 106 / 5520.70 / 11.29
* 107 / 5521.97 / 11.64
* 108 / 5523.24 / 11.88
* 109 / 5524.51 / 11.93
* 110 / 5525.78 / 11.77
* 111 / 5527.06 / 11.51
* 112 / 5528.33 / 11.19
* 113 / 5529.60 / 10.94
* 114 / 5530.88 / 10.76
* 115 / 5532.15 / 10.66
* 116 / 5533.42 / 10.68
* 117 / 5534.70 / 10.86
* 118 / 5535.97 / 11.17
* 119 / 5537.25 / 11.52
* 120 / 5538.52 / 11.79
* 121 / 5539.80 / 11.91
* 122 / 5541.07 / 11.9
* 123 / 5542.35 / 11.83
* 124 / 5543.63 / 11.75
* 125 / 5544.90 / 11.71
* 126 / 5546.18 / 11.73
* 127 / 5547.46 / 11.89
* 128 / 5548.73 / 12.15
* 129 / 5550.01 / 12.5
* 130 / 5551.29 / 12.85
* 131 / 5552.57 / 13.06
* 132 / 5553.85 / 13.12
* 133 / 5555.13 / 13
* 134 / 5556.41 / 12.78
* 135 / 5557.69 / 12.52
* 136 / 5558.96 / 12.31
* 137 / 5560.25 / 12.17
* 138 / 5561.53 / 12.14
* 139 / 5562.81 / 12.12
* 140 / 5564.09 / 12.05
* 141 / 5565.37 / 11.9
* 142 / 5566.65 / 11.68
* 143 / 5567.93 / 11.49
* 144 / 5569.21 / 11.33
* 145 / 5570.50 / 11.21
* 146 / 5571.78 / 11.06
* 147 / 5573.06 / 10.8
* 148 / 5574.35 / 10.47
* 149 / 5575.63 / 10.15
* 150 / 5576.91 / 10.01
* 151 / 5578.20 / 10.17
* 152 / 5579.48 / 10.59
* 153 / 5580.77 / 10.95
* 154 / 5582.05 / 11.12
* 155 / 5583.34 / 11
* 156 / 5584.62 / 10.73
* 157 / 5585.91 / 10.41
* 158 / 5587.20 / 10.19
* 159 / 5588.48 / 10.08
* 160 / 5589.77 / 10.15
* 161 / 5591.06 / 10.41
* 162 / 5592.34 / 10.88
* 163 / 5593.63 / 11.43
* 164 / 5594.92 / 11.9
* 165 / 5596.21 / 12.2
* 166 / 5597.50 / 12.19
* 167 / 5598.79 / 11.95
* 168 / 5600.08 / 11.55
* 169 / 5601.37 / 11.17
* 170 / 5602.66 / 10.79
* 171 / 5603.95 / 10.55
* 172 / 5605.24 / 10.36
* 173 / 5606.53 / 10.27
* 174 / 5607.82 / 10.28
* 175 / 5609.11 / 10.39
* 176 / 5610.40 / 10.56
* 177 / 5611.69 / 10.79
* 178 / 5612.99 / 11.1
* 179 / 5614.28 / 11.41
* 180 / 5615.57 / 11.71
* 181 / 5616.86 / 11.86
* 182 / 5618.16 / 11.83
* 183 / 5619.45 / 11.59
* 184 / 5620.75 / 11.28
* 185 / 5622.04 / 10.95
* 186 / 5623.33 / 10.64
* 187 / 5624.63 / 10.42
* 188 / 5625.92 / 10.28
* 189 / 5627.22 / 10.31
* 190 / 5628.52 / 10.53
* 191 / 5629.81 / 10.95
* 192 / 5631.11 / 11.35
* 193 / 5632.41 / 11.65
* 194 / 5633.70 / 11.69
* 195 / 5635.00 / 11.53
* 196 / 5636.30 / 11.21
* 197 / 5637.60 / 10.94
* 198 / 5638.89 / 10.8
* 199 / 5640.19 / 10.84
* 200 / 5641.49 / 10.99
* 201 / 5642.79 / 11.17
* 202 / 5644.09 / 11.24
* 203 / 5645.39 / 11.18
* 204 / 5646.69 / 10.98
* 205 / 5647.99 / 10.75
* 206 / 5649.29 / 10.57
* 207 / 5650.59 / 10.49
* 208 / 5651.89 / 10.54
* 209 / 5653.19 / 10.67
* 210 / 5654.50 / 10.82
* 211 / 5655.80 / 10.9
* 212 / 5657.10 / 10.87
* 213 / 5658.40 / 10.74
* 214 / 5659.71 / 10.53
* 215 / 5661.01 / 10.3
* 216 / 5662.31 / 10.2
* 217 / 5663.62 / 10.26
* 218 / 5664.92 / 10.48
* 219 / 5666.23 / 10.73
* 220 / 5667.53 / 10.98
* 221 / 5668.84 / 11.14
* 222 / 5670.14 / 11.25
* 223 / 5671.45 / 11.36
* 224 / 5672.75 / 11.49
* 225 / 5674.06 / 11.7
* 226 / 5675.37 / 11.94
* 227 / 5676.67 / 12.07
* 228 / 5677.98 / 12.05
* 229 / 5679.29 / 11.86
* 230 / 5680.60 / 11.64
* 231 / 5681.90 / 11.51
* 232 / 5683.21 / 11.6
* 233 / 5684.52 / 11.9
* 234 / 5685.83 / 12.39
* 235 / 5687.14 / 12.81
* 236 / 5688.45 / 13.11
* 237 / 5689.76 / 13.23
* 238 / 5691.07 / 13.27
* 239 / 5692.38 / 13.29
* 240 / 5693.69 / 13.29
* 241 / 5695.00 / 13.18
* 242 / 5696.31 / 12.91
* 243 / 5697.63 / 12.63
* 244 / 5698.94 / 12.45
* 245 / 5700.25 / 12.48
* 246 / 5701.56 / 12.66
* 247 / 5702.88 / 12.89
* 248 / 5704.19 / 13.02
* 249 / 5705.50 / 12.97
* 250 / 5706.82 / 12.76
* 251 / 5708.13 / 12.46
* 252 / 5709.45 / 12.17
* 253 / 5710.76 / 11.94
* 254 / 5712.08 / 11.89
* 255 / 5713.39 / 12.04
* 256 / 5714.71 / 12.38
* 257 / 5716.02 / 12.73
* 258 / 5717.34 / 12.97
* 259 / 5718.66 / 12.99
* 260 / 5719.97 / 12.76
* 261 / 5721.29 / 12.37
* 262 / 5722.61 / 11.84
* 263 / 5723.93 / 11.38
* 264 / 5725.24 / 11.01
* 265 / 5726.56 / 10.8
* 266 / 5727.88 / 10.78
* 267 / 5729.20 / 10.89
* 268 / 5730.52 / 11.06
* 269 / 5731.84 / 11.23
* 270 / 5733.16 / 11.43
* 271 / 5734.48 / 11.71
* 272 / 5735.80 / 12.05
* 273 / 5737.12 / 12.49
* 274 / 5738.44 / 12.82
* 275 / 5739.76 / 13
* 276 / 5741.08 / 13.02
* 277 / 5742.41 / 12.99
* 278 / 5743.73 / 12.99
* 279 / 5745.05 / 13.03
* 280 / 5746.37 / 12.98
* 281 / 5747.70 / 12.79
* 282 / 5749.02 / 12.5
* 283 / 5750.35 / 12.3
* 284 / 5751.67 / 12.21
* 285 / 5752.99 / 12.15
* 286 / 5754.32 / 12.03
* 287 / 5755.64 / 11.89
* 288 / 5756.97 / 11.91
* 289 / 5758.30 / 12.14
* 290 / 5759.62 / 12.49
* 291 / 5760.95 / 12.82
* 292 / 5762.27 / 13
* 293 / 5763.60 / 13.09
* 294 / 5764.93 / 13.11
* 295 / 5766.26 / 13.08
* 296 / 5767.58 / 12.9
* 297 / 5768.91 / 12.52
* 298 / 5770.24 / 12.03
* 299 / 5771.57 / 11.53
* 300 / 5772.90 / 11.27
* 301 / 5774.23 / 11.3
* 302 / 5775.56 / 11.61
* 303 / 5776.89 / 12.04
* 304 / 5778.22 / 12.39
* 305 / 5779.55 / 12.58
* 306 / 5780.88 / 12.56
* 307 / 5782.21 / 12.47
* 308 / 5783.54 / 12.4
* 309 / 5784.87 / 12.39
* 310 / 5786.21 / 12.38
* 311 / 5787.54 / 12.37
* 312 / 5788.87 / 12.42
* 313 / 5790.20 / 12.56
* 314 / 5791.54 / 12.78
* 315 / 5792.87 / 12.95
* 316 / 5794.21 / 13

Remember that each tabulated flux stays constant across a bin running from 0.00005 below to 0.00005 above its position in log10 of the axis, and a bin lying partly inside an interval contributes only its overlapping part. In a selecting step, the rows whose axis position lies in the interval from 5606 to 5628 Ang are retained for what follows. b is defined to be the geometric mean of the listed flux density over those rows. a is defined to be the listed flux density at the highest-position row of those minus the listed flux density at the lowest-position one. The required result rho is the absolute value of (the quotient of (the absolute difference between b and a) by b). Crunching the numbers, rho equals 1.00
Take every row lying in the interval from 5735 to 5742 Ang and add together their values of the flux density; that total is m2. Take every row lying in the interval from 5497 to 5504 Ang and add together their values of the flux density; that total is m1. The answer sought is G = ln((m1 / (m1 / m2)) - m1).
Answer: 1.79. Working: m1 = 57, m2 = 63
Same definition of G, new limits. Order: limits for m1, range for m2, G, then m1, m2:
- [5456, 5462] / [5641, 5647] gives 1.76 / 50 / 56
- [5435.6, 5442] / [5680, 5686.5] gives 2.36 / 48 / 59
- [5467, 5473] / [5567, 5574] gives 1.34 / 52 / 56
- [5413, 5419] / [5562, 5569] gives -0.24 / 58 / 59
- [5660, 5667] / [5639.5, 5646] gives 1.24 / 52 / 55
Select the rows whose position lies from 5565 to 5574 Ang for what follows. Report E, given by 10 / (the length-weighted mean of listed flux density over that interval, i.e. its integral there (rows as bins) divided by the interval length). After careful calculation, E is 0.88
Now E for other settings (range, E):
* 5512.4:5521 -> 0.94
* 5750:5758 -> 0.83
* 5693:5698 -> 0.77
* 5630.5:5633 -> 0.87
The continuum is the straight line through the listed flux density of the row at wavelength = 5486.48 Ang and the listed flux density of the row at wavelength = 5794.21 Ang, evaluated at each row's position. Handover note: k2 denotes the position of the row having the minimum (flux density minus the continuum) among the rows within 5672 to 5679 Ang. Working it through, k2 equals 5672.75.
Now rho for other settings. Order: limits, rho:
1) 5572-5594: 0.94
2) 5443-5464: 1.03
